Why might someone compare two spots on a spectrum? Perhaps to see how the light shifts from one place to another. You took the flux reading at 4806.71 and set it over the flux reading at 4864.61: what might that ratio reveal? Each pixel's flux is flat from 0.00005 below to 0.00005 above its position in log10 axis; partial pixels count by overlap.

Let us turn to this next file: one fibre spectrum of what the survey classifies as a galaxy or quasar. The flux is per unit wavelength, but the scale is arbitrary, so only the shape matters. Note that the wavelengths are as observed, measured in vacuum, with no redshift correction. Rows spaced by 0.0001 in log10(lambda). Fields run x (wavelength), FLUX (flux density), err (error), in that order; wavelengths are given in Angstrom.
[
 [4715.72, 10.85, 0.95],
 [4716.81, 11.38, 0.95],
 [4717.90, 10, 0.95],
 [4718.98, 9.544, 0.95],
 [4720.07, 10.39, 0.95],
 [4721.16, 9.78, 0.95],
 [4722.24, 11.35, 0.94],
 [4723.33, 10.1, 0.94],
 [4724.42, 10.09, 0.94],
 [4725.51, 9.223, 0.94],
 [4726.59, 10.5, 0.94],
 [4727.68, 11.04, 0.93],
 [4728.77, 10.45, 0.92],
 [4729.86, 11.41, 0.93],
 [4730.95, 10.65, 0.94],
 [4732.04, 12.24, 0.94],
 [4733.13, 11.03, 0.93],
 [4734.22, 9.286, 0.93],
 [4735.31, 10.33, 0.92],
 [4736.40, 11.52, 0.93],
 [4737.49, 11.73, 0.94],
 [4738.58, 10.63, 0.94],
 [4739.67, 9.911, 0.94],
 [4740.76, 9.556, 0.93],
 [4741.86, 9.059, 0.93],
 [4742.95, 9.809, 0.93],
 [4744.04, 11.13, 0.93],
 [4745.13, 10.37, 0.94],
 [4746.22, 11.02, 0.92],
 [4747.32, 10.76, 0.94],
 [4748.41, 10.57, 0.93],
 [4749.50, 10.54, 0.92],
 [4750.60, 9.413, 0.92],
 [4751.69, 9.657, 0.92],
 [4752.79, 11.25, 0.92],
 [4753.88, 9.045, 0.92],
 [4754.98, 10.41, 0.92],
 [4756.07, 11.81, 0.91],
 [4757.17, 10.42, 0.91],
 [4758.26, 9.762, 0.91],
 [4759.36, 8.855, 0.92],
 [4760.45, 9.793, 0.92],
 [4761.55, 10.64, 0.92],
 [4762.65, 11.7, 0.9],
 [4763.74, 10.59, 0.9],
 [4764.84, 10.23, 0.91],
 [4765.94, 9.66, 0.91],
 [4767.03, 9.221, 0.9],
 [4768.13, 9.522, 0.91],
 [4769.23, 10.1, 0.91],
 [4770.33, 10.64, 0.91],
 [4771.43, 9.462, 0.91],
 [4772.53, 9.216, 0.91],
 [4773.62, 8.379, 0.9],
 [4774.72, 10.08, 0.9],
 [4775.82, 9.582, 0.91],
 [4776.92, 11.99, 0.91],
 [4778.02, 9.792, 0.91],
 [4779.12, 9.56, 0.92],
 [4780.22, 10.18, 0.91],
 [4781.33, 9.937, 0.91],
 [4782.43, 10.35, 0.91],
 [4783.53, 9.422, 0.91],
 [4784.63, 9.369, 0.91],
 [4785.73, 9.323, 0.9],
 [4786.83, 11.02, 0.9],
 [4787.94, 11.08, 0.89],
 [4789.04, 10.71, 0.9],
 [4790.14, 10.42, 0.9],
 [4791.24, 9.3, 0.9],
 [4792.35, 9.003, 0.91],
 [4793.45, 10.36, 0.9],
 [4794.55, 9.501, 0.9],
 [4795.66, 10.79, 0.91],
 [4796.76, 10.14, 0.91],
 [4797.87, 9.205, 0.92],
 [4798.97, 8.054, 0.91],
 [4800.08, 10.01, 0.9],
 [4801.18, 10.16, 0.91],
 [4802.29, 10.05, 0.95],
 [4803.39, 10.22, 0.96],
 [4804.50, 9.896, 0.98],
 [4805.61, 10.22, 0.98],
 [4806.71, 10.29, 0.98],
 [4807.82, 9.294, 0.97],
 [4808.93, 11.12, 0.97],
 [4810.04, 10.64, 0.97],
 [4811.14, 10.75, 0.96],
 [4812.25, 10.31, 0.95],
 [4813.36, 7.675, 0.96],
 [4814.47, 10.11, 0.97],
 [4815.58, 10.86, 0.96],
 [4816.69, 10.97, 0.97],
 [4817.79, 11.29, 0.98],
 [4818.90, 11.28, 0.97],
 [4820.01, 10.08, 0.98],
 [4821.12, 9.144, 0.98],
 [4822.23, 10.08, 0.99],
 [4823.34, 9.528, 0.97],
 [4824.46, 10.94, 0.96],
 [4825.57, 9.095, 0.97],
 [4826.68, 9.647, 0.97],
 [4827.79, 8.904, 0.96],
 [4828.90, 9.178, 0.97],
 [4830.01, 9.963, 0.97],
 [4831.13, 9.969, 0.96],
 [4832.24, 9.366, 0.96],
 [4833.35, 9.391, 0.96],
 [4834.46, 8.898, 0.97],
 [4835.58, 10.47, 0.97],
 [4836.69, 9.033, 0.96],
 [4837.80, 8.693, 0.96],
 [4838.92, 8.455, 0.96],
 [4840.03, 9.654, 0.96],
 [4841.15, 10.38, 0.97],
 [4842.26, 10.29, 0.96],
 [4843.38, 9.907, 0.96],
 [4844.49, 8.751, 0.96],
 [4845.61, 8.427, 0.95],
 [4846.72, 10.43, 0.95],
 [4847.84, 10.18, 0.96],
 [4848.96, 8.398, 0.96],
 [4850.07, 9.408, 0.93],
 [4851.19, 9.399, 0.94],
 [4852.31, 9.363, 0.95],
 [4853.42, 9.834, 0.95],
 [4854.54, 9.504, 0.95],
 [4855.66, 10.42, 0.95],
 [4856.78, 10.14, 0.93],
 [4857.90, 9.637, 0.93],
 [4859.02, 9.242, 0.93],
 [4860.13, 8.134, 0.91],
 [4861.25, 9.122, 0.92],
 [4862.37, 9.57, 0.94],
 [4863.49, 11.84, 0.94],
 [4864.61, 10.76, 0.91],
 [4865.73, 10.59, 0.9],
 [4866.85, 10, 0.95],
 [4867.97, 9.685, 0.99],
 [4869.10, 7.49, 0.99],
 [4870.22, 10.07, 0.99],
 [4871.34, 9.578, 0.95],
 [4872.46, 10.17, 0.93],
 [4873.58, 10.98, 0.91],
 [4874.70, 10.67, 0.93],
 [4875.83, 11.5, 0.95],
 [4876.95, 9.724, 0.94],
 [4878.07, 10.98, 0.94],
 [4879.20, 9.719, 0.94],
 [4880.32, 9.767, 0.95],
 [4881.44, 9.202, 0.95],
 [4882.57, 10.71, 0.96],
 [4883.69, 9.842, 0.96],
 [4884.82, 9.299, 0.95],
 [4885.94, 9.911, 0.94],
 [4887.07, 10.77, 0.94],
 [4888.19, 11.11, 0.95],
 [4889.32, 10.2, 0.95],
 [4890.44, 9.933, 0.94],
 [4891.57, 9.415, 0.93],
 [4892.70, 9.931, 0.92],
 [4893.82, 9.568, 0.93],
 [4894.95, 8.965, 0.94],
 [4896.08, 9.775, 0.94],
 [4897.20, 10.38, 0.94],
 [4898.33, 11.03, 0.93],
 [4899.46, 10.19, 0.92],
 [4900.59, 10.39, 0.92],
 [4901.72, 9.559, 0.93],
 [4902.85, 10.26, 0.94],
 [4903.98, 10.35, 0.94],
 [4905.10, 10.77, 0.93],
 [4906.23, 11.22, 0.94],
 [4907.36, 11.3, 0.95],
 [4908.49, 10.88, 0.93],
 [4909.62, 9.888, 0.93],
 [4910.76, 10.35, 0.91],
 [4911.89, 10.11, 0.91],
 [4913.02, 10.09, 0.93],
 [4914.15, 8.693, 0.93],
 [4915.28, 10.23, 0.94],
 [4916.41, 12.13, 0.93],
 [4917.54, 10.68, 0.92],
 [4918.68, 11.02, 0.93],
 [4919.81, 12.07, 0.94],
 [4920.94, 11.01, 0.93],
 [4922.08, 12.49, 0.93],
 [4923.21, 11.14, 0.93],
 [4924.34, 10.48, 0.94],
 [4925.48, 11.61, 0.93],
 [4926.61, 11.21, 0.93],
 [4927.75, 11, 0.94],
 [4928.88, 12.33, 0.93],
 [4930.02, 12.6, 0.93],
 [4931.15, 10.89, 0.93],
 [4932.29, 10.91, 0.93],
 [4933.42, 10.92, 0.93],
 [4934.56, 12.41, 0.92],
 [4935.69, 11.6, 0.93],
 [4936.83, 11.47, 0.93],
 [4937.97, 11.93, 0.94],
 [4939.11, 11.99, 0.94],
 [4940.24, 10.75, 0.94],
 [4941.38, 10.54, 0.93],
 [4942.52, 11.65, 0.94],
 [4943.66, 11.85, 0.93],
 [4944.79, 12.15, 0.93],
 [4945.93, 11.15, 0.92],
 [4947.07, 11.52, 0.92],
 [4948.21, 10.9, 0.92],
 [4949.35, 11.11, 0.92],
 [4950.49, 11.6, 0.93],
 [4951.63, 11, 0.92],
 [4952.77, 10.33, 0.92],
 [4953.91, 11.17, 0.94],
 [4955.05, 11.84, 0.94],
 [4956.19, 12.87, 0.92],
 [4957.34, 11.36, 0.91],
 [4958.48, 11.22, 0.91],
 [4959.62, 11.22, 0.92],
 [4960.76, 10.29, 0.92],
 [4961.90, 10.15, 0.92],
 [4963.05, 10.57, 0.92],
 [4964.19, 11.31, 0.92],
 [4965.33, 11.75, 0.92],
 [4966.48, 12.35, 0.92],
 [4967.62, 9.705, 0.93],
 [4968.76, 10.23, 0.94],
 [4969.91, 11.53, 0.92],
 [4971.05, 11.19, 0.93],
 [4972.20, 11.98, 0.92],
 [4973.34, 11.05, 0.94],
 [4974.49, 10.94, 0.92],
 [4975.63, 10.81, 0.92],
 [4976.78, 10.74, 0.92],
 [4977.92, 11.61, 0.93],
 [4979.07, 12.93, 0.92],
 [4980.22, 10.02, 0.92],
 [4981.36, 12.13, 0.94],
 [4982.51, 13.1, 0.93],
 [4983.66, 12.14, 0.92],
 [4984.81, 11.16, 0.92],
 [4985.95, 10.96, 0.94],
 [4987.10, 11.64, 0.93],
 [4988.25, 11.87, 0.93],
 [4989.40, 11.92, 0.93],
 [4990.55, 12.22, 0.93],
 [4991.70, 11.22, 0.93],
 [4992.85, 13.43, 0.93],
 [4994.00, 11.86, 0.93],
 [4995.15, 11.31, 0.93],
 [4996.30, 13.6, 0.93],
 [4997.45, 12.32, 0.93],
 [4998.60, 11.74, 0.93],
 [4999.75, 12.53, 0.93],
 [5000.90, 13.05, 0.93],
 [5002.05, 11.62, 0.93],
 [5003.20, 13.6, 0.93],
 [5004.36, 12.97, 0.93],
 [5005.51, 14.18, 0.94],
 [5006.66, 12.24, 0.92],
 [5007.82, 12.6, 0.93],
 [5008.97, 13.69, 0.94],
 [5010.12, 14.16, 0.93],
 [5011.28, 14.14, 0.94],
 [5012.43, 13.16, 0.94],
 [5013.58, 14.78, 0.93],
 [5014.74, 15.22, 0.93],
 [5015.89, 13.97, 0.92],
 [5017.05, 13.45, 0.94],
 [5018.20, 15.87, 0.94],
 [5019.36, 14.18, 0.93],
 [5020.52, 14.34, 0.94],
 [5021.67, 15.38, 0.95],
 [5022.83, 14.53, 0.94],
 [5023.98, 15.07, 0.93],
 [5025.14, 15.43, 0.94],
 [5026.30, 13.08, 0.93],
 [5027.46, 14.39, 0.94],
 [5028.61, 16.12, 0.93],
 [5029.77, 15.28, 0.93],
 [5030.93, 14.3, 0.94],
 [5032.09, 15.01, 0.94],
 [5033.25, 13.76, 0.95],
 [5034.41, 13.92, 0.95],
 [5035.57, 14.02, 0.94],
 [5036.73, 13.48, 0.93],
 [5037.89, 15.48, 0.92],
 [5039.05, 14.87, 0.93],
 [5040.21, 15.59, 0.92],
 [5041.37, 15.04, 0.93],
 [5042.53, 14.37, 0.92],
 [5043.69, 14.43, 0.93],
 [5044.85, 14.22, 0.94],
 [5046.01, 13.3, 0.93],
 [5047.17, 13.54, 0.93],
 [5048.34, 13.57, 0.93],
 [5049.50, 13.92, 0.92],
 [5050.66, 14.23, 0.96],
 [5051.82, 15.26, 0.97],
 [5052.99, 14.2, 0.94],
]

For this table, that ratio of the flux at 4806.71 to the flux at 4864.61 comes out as 0.96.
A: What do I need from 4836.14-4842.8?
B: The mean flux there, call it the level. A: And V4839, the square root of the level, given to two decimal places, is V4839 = 3.07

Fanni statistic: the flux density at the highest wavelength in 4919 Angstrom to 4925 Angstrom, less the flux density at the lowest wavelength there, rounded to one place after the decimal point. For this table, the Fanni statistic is -1.6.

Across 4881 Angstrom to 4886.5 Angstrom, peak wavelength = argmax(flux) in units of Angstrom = 4882.57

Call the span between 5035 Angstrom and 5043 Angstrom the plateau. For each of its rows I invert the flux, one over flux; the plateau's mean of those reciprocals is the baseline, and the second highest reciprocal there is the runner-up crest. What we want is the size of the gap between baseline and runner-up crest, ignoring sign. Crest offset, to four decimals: 0.0031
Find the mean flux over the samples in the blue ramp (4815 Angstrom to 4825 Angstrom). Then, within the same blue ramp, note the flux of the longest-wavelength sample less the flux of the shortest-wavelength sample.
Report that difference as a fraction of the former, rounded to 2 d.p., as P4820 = 0.01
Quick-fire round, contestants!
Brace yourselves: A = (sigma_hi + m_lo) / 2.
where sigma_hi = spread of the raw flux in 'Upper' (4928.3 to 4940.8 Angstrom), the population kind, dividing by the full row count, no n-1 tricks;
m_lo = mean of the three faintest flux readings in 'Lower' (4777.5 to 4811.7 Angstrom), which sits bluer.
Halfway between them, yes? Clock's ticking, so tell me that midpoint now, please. 4.70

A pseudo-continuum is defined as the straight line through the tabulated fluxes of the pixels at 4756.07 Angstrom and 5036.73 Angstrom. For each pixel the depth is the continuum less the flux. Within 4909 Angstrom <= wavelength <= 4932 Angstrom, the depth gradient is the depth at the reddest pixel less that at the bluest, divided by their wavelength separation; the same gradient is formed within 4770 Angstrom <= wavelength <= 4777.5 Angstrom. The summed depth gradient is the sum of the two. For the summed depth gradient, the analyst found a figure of -0.2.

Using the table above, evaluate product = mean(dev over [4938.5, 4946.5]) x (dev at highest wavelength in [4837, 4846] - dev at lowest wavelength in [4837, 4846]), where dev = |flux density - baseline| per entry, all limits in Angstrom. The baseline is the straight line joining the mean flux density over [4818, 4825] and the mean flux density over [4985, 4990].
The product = 0.19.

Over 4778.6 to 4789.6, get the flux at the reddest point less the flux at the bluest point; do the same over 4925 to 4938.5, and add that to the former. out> 1.5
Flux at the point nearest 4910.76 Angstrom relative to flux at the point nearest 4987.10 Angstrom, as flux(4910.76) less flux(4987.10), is -1.3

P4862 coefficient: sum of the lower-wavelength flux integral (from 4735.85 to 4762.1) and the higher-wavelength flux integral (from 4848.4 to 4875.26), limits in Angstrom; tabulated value 533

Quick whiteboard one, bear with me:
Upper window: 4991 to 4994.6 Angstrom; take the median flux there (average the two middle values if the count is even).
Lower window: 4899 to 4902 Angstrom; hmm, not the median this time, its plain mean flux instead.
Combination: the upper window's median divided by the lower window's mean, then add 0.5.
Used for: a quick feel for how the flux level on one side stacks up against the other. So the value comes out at 1.68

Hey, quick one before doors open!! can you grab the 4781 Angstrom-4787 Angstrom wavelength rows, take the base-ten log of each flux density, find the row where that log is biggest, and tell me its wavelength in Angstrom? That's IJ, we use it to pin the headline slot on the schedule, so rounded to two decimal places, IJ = 4786.83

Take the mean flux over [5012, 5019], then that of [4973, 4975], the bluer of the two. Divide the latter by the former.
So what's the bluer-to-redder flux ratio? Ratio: 0.76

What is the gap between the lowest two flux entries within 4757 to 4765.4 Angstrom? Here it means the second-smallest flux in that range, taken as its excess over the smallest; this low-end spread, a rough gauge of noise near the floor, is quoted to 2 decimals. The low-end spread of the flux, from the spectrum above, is 0.91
